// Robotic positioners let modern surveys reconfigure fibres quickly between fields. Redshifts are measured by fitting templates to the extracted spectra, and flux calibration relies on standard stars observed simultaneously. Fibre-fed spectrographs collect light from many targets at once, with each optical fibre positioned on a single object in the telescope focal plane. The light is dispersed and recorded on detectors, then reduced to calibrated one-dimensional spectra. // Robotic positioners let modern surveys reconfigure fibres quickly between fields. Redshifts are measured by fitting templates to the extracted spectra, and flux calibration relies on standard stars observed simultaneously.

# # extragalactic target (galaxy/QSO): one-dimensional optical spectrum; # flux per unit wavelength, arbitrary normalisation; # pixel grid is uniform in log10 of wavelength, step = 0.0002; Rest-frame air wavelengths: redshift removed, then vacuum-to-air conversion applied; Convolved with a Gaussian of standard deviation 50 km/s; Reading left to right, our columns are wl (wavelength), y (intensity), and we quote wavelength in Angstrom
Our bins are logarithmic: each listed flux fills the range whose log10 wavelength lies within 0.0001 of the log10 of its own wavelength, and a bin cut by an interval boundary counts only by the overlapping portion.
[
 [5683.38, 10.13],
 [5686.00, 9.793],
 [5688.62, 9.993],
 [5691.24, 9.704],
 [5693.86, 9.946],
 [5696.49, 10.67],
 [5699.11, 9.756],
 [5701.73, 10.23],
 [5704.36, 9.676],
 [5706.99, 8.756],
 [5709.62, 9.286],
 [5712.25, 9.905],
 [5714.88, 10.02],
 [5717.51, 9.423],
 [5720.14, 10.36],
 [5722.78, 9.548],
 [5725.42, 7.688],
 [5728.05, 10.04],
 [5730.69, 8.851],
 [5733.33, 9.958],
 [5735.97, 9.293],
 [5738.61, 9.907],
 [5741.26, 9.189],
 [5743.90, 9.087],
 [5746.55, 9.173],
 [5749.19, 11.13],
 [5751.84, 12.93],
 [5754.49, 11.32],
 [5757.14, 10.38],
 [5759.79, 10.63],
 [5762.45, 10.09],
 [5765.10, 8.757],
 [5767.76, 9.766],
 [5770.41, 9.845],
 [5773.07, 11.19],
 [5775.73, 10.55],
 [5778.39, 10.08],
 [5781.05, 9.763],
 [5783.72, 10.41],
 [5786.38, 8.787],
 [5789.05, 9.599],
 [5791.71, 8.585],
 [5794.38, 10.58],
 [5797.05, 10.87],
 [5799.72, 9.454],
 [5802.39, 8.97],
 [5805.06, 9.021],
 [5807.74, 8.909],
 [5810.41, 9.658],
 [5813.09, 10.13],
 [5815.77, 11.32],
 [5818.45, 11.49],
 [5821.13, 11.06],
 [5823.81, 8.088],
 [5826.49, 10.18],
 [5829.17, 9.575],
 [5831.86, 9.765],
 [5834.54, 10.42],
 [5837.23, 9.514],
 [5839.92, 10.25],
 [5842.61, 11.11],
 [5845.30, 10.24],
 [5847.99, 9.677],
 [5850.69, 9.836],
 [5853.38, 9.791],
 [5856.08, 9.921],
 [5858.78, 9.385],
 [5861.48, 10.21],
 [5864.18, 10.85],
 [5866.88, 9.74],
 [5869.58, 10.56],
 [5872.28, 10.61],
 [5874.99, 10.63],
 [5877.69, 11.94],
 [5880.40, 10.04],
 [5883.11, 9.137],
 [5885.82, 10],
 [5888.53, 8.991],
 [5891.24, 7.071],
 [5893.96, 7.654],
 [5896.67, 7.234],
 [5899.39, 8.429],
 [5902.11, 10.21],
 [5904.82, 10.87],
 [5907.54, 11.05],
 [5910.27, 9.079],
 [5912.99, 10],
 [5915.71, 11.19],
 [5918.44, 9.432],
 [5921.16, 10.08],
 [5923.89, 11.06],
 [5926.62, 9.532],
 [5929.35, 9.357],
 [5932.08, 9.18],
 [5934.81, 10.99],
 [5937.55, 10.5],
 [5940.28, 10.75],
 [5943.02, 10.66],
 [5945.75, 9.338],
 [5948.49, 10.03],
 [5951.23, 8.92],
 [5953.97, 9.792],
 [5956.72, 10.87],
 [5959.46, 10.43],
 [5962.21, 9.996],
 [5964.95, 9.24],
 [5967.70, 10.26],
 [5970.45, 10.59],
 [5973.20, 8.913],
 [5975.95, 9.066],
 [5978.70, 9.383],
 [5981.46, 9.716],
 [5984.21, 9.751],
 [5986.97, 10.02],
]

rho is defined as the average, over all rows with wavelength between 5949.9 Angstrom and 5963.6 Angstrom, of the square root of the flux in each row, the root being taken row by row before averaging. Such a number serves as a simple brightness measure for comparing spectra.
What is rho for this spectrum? 3.161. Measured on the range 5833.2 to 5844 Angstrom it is 3.212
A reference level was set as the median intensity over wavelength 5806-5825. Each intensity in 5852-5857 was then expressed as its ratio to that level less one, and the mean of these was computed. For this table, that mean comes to -0.03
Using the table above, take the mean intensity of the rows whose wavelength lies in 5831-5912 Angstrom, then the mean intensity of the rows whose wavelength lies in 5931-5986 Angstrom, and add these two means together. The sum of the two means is 19.7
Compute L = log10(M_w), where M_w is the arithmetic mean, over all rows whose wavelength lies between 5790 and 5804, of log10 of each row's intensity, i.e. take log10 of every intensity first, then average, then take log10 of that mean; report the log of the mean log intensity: -0.0068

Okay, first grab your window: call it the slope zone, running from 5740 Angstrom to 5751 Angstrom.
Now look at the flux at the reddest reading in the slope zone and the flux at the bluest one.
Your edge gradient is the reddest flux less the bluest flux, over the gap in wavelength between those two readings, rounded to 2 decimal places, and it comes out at 0.24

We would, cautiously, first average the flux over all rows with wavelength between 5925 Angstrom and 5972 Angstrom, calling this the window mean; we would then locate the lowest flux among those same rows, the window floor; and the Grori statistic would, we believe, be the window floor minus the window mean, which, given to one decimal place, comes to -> -1.1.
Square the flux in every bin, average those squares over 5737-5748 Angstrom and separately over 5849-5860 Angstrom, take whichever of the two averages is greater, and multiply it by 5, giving 474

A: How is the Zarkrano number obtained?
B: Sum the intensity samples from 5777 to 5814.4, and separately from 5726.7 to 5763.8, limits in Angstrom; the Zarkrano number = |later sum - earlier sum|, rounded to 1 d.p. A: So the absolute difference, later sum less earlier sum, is 7.2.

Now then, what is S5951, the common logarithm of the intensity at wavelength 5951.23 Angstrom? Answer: 0.95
